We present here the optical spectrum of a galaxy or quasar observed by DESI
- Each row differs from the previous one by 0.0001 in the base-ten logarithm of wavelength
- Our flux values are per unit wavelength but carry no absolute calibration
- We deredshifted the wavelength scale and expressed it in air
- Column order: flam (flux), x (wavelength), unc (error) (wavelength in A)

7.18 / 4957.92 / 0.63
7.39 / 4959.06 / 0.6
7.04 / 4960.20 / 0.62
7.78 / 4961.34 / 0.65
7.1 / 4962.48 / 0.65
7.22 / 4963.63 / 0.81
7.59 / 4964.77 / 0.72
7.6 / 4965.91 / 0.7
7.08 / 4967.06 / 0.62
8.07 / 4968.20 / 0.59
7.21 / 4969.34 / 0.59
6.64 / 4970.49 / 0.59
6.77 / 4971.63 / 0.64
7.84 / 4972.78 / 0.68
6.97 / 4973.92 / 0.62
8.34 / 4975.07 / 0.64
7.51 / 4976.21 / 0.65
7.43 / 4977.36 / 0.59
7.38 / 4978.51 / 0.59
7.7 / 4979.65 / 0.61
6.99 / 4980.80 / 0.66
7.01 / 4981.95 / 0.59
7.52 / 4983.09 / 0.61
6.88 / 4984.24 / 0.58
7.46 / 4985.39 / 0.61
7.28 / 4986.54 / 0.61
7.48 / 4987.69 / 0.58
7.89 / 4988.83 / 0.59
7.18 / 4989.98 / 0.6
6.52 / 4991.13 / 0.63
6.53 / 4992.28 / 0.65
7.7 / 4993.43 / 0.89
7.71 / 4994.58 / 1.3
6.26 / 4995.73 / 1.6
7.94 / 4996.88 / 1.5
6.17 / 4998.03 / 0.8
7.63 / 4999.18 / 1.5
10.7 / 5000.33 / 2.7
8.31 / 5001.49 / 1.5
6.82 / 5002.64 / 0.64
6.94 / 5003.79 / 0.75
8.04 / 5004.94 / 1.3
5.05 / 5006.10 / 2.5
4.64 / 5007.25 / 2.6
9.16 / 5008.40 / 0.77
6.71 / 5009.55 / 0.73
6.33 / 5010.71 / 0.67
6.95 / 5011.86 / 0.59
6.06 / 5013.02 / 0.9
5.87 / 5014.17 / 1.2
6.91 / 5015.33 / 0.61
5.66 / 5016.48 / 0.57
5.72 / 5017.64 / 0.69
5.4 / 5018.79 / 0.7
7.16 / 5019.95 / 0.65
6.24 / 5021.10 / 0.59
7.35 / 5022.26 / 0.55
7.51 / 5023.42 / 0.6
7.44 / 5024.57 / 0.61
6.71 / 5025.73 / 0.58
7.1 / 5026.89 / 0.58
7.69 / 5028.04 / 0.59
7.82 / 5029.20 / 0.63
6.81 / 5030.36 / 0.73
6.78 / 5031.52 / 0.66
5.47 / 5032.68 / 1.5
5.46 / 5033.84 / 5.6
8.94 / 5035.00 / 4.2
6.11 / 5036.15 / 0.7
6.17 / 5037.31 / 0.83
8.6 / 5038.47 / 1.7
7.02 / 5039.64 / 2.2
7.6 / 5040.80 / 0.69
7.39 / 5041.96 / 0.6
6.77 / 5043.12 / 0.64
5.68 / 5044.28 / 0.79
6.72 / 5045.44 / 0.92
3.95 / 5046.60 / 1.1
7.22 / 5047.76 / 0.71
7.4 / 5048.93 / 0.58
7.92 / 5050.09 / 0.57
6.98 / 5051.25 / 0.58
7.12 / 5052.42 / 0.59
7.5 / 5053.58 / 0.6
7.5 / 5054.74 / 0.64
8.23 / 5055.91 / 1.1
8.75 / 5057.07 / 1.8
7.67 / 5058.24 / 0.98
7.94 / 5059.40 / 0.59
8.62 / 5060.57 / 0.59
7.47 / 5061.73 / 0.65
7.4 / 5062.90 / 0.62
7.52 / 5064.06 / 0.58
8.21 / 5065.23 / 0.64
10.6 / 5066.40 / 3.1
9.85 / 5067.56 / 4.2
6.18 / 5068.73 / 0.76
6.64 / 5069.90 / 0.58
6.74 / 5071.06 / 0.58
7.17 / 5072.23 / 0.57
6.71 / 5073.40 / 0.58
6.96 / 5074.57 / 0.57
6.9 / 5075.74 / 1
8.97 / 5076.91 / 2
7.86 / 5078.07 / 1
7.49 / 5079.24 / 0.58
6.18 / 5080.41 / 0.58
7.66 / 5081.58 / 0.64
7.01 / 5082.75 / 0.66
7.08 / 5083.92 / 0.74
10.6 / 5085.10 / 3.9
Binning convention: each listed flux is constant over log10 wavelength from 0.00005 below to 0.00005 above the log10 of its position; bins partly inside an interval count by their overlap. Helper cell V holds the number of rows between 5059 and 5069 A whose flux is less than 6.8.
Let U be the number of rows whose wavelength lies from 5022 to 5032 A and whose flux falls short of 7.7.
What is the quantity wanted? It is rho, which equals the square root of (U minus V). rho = 2.6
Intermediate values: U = 8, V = 1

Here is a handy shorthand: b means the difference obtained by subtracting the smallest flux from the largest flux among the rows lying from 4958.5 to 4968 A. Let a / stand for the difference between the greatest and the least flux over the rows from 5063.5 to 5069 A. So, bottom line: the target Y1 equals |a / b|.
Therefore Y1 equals 6.0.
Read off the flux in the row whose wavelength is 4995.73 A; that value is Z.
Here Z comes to 6.26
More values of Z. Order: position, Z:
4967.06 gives 7.08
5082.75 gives 7.01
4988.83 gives 7.89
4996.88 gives 7.94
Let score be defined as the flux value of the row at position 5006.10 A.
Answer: 5.05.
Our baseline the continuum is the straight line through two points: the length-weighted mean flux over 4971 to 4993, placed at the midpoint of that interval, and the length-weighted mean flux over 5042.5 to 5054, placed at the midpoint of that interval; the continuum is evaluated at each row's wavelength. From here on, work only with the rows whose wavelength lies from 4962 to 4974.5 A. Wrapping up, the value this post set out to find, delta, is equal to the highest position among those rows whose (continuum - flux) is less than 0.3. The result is 4972.78 A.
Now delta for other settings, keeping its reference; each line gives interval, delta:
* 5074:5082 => 5081.58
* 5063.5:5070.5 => 5069.90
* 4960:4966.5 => 4965.91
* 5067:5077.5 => 5076.91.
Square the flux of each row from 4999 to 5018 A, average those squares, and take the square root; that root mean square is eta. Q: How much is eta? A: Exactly 7.1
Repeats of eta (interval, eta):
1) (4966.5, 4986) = 7.4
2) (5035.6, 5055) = 7.0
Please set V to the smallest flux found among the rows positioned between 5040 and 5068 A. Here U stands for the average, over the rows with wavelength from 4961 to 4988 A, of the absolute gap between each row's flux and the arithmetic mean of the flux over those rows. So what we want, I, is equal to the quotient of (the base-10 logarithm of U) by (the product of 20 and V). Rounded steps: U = 0.3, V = 3.95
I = -0.0062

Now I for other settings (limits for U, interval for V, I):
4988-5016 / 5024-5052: -0.0003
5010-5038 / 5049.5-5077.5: -0.0011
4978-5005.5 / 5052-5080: -0.0019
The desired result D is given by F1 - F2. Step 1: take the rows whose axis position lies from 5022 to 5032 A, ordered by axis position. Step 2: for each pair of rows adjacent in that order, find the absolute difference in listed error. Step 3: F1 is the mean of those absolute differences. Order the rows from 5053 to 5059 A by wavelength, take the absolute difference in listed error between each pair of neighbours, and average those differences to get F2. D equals -0.47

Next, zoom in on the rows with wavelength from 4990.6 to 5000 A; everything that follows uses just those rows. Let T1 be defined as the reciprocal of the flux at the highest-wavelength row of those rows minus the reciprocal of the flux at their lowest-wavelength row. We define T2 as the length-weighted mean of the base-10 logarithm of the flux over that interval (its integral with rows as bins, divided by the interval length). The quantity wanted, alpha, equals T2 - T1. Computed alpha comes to 0.874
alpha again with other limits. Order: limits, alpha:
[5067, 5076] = 0.806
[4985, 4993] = 0.837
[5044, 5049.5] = 0.823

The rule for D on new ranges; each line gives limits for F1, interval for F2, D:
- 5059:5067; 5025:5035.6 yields -0.38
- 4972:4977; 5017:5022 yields -0.01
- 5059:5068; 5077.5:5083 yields 0.41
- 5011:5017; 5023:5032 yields 0.27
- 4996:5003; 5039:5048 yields 0.58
